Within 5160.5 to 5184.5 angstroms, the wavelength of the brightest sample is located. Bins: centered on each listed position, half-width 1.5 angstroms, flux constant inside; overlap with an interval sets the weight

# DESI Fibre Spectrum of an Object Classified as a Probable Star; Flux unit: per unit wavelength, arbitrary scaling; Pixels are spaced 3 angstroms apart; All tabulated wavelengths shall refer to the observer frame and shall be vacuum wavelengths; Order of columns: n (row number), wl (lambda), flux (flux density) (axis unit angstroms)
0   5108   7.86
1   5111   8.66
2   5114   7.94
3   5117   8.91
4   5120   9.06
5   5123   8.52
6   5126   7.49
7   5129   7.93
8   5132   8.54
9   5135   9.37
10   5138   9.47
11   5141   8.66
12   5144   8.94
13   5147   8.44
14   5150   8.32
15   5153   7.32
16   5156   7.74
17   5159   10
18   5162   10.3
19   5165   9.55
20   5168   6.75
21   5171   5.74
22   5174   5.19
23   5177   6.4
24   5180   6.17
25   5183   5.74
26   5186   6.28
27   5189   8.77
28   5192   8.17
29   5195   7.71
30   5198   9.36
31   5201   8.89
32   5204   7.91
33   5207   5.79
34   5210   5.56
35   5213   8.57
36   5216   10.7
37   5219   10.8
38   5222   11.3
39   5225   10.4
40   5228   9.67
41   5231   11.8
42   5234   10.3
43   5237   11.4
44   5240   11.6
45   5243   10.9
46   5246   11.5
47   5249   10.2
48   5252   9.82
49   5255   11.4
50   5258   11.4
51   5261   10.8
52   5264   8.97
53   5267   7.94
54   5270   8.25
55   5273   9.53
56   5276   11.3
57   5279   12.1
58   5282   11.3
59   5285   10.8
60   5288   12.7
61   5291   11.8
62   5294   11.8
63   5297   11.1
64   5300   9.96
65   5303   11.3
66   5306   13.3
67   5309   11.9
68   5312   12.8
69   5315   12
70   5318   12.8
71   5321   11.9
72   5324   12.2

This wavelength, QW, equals 5162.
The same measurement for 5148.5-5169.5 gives 5162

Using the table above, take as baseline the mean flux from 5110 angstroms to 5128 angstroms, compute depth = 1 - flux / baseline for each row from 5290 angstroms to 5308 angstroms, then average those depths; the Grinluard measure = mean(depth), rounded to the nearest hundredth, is -0.37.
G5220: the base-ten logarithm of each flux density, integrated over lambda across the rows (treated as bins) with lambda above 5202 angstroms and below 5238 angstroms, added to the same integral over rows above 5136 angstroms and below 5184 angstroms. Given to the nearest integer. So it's 77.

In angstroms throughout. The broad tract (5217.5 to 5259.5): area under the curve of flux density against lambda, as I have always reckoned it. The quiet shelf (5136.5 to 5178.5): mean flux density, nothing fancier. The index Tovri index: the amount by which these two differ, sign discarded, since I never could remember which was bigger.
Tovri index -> 449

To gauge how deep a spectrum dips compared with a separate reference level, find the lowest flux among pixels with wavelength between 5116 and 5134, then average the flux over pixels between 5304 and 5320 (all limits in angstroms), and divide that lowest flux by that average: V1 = 0.60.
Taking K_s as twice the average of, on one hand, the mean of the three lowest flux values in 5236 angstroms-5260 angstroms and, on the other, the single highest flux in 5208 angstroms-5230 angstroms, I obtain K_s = 21.6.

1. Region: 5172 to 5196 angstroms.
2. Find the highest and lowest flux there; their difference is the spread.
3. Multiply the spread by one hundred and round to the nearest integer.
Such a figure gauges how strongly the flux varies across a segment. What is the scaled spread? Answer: 358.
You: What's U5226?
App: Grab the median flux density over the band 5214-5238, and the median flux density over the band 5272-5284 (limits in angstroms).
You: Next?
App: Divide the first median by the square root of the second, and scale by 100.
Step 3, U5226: 320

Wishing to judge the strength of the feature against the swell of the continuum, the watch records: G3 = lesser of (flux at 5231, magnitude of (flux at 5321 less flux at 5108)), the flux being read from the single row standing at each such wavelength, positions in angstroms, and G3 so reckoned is 4.0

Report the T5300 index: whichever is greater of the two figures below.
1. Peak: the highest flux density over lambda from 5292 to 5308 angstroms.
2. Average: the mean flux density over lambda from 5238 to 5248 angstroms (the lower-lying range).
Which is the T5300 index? 13.3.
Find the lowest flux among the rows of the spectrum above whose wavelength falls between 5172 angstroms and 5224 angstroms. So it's 5.19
